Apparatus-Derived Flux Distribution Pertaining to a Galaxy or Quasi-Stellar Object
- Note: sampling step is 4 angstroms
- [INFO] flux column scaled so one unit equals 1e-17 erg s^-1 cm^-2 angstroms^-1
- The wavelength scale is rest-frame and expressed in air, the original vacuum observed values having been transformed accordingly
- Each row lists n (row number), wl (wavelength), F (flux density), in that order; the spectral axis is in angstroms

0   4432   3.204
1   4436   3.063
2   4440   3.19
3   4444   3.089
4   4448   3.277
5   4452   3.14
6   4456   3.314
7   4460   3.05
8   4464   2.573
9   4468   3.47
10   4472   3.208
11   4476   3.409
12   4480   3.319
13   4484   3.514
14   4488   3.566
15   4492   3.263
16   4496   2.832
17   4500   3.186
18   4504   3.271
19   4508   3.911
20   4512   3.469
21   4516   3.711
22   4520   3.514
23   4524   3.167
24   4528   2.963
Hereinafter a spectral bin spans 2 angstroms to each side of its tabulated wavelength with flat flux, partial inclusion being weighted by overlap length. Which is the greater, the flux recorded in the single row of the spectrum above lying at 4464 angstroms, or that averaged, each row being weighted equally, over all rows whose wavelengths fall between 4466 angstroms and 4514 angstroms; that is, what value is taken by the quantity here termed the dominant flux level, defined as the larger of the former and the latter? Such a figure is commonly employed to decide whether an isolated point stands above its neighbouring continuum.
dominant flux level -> 3.37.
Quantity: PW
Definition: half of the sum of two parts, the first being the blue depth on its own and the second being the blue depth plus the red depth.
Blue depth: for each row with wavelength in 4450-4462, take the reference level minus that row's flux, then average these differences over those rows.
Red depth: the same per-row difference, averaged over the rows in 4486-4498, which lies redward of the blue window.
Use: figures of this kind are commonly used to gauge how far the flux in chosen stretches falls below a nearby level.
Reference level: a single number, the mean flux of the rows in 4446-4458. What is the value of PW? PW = 0.09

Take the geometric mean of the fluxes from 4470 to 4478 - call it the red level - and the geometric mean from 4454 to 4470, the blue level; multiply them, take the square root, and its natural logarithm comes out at 1.16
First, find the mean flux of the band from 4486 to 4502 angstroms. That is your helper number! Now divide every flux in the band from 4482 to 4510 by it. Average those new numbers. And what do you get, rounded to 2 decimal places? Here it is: 1.05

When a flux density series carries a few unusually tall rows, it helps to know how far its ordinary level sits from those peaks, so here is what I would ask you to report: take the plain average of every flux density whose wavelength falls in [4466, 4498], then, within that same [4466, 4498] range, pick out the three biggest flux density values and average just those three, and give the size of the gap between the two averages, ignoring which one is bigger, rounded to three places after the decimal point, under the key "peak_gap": 0.194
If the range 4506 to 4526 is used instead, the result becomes 0.158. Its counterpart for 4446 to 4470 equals 0.216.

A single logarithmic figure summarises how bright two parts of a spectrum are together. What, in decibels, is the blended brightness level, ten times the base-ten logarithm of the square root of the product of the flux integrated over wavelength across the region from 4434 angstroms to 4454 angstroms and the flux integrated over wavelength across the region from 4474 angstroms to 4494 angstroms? 18.2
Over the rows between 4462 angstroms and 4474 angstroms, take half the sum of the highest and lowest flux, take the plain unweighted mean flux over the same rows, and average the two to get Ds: 3.05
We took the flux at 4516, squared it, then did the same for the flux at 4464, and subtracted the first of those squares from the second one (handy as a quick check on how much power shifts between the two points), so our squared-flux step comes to -7.2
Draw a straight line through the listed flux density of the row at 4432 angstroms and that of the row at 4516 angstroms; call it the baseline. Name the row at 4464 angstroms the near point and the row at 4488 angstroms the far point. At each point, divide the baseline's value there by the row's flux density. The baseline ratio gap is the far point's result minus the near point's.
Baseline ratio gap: -0.33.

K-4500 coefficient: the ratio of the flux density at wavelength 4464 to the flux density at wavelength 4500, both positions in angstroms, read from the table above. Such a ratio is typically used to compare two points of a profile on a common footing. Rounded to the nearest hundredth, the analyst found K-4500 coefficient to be 0.81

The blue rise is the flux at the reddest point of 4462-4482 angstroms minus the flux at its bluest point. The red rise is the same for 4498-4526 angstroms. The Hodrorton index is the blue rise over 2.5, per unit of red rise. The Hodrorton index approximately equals -16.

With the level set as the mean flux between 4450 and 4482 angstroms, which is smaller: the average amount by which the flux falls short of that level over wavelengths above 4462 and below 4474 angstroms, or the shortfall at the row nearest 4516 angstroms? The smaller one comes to -0.5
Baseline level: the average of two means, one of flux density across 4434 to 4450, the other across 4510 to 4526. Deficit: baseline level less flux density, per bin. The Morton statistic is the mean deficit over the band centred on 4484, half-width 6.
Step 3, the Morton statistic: -0.16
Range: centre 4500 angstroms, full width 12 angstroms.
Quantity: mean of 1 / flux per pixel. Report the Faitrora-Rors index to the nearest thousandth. 0.324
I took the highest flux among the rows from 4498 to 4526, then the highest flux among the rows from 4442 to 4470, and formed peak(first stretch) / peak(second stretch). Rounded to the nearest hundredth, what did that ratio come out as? 1.13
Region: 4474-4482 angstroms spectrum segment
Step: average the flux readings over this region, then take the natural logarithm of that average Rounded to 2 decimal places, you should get 1.21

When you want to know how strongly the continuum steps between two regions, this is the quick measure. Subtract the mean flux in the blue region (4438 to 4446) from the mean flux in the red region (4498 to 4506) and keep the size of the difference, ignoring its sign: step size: 0.09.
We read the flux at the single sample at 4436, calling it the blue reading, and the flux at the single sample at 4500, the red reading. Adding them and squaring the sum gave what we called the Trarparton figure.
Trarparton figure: 39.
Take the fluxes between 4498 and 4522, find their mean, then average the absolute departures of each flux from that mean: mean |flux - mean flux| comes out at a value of 0.202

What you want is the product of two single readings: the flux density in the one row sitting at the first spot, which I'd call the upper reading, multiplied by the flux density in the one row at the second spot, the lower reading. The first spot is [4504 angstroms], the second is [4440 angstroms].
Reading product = 10.4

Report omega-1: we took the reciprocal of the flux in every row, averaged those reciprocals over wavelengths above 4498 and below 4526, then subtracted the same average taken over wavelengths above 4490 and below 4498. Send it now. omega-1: -0.039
